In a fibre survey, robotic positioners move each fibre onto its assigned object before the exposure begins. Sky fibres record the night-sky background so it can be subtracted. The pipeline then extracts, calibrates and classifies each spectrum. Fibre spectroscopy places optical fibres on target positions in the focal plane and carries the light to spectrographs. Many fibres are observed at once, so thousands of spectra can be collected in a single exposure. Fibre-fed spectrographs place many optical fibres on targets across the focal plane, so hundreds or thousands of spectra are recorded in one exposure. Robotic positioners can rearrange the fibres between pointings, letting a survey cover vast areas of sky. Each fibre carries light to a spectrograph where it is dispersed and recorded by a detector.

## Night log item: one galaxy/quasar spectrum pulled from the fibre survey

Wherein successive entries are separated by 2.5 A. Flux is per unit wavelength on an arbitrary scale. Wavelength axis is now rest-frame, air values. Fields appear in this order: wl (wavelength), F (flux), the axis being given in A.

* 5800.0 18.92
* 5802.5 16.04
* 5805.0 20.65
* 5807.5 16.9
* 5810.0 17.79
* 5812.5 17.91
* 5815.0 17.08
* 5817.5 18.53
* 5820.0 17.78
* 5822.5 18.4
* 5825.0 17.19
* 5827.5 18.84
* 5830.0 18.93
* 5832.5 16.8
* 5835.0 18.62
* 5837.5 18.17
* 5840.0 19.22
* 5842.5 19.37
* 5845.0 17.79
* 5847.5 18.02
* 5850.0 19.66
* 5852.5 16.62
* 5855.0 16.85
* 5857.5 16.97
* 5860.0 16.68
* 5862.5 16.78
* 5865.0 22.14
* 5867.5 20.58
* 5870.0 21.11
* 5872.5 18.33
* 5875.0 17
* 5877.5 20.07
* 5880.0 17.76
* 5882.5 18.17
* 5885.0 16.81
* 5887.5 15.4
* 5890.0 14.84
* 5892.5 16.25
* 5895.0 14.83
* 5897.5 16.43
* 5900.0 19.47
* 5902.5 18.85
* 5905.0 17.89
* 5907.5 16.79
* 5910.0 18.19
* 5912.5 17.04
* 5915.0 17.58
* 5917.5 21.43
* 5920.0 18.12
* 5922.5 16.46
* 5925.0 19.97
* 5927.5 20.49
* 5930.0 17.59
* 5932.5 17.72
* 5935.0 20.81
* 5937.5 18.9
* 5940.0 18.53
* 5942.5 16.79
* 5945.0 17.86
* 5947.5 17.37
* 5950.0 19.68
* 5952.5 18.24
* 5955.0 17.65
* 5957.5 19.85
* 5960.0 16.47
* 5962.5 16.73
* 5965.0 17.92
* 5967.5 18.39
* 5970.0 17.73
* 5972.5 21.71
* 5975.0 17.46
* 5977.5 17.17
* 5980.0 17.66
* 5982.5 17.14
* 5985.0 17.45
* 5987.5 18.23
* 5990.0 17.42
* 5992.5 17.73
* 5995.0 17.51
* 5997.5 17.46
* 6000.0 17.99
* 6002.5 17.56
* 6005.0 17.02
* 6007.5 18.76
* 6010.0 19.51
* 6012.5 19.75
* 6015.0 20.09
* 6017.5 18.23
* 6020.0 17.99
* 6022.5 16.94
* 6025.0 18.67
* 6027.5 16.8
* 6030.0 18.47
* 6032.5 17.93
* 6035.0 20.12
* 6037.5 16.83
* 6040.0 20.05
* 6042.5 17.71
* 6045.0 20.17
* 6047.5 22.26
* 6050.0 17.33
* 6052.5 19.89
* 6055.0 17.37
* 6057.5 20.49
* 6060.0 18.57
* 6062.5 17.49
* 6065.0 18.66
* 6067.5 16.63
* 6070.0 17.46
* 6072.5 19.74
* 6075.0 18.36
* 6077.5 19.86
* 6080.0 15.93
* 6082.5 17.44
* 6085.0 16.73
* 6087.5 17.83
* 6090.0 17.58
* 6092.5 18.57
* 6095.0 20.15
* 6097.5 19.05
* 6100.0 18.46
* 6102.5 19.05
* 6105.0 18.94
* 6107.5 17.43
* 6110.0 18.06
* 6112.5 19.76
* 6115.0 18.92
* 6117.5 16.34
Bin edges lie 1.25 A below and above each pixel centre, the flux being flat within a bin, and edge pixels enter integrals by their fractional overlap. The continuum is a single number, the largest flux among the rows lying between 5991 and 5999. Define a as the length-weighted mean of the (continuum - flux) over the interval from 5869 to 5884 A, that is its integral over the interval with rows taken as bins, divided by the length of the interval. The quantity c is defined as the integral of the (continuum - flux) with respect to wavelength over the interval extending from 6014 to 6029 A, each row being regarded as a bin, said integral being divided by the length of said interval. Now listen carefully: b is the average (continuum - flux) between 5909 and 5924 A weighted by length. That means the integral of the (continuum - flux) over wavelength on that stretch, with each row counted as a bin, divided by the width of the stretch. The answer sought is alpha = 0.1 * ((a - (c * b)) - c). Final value -0.07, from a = -0.9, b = -0.4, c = -0.4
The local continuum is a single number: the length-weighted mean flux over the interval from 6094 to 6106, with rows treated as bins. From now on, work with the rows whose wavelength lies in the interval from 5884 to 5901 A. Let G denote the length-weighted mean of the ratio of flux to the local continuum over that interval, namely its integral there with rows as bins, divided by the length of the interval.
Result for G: 0.85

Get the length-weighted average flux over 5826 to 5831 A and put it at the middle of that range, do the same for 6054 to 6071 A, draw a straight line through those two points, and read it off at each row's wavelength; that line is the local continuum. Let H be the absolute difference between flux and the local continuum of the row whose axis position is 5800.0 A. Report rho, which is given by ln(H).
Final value -3.2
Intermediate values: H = 0.0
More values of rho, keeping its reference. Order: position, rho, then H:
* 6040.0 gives 0.6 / 1.9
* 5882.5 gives -0.8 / 0.5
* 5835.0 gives -1.8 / 0.2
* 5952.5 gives -1.6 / 0.2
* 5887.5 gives 1.2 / 3.2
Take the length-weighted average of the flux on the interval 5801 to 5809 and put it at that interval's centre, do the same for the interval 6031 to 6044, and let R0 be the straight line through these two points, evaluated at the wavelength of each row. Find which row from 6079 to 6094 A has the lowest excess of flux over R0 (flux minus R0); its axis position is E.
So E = 6080.0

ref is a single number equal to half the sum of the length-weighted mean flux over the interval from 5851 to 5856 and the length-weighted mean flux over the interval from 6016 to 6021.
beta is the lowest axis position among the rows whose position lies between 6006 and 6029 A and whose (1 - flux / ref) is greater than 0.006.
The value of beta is 6022.5 A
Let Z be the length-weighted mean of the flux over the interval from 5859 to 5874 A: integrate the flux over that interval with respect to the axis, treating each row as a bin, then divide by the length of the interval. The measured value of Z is 19.3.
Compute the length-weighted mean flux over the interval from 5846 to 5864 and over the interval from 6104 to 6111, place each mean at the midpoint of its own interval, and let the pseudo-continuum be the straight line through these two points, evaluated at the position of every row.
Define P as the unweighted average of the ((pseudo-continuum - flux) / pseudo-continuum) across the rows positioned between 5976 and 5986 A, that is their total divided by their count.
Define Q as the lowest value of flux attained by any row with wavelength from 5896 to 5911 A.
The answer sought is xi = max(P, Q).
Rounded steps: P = 0.02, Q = 16.43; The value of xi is 16.43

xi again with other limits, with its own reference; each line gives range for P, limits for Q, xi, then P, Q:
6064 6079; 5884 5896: 14.83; -0.02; 14.83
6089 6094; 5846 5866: 16.62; 0.00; 16.62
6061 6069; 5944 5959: 17.37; 0.02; 17.37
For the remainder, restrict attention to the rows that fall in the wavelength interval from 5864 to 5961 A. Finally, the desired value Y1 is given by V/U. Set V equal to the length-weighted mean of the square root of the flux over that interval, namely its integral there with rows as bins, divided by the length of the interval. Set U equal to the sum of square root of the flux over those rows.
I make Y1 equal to 0.026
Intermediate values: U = 166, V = 4.26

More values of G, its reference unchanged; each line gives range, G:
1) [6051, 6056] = 0.97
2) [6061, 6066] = 0.95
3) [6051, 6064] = 0.98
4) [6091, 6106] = 0.99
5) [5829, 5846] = 0.96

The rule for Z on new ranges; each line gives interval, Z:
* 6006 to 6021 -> 19.0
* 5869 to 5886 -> 18.4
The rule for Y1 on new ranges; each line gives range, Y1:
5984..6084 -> 0.025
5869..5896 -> 0.091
